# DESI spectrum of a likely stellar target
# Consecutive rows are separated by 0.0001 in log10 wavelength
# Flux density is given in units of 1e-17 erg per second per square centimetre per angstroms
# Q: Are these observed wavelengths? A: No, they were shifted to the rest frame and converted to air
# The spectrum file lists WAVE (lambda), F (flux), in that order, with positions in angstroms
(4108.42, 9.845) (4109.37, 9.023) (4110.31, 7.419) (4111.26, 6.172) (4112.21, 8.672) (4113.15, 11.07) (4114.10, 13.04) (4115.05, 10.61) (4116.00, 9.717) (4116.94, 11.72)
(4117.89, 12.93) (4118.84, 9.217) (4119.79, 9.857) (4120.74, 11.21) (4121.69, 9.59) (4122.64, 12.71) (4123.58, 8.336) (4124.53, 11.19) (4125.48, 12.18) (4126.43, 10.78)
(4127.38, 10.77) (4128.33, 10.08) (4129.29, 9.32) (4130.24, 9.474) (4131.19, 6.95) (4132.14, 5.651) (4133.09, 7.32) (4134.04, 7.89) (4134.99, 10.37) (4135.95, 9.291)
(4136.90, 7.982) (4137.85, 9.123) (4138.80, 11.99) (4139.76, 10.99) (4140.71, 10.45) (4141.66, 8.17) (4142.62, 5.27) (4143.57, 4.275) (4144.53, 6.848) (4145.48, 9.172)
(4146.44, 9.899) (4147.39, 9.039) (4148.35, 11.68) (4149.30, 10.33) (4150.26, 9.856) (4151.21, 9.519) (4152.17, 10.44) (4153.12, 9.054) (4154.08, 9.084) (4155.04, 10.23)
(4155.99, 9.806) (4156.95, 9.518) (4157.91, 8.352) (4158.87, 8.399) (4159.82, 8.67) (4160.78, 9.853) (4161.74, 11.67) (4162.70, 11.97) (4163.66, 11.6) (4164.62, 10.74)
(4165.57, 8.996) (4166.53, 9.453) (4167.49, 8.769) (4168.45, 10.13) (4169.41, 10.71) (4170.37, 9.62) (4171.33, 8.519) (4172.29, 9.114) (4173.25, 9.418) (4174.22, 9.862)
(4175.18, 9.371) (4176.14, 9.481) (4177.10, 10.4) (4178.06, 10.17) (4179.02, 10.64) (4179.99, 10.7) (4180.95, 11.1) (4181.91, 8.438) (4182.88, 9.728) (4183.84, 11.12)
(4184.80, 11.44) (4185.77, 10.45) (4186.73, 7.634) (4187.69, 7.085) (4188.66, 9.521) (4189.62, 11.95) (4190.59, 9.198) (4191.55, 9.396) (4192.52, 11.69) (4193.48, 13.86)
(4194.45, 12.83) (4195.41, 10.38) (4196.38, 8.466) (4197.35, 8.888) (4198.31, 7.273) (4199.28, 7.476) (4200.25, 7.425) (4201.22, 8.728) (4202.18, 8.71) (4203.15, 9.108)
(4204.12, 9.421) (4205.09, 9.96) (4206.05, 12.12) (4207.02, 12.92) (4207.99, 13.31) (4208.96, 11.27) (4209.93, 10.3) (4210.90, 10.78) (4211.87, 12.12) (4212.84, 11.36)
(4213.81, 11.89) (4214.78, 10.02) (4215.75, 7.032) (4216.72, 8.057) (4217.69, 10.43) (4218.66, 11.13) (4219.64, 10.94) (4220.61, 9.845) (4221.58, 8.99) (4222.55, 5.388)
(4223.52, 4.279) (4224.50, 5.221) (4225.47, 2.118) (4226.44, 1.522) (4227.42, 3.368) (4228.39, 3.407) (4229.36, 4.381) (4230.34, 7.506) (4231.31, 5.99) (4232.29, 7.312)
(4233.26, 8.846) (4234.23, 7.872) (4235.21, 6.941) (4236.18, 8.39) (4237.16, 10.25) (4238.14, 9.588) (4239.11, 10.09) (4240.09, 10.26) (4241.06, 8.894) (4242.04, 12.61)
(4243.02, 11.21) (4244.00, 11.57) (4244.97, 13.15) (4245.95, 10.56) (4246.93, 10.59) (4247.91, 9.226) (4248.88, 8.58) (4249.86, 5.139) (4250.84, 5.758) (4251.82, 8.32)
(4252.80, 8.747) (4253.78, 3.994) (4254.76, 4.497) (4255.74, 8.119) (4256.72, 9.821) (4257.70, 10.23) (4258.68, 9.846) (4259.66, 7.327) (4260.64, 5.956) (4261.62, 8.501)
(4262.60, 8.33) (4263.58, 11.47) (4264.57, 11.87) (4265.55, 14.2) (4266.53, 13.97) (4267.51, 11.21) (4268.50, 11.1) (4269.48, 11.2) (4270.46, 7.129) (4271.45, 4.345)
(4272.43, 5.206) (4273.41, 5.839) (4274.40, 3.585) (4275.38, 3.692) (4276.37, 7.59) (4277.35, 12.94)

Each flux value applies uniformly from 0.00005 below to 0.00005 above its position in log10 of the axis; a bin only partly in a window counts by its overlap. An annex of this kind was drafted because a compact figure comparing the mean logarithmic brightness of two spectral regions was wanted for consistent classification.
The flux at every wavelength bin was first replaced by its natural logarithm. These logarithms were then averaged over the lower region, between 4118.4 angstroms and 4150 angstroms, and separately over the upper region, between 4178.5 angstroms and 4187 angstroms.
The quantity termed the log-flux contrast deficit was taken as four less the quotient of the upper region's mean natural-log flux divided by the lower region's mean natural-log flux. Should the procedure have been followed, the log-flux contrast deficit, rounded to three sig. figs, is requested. 2.95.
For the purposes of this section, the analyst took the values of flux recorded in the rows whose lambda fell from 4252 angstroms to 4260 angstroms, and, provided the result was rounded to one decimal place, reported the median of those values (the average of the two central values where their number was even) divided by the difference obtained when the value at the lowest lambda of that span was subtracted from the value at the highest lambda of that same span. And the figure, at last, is -5.9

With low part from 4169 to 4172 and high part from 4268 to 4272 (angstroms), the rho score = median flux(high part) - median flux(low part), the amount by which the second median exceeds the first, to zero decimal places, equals -1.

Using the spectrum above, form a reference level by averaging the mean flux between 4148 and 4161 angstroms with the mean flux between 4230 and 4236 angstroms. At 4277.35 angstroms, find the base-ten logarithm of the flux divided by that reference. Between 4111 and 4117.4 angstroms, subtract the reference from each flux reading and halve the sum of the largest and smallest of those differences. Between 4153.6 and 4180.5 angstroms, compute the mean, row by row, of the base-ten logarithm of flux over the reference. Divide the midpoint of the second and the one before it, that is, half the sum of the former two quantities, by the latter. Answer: 11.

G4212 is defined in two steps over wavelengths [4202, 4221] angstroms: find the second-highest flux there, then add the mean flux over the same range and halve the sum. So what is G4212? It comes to 11.7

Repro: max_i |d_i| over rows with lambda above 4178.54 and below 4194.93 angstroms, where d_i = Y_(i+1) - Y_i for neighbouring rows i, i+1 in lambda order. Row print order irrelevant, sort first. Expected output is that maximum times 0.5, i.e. 1.4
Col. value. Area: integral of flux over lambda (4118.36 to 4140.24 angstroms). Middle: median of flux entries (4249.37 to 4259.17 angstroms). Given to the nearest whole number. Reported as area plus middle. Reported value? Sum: 220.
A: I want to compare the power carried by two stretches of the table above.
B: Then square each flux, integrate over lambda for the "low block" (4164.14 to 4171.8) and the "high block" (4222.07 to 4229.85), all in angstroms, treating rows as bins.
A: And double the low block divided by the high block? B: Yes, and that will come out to 11.9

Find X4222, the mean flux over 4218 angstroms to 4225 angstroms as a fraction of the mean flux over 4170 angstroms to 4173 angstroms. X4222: 0.88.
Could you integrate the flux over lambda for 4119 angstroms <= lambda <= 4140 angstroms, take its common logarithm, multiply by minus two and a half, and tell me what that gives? -5.77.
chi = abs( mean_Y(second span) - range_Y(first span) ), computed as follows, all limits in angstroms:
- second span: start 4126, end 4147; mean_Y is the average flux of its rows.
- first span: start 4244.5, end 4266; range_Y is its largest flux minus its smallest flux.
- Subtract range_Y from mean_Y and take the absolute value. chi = 1.48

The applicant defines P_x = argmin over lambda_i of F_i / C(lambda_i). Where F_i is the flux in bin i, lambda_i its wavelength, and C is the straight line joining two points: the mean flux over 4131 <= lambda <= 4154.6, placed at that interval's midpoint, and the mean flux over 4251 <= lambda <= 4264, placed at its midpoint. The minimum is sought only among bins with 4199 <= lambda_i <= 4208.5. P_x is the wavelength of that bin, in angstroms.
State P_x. 4200.25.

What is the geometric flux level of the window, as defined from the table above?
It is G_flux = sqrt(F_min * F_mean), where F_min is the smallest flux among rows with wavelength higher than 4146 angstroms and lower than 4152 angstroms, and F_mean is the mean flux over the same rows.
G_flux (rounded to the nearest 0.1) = 9.5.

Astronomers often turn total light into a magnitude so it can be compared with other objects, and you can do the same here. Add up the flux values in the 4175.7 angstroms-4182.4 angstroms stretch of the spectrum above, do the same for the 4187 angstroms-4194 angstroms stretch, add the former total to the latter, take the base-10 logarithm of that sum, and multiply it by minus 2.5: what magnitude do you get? -5.39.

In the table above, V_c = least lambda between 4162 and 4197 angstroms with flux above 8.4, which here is 4162.70 angstroms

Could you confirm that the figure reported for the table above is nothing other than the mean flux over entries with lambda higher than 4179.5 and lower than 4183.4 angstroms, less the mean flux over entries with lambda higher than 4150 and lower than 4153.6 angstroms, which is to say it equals 0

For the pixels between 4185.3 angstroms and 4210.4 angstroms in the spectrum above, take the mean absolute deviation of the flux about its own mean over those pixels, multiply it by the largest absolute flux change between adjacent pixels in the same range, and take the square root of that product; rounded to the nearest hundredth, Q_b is 2.15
